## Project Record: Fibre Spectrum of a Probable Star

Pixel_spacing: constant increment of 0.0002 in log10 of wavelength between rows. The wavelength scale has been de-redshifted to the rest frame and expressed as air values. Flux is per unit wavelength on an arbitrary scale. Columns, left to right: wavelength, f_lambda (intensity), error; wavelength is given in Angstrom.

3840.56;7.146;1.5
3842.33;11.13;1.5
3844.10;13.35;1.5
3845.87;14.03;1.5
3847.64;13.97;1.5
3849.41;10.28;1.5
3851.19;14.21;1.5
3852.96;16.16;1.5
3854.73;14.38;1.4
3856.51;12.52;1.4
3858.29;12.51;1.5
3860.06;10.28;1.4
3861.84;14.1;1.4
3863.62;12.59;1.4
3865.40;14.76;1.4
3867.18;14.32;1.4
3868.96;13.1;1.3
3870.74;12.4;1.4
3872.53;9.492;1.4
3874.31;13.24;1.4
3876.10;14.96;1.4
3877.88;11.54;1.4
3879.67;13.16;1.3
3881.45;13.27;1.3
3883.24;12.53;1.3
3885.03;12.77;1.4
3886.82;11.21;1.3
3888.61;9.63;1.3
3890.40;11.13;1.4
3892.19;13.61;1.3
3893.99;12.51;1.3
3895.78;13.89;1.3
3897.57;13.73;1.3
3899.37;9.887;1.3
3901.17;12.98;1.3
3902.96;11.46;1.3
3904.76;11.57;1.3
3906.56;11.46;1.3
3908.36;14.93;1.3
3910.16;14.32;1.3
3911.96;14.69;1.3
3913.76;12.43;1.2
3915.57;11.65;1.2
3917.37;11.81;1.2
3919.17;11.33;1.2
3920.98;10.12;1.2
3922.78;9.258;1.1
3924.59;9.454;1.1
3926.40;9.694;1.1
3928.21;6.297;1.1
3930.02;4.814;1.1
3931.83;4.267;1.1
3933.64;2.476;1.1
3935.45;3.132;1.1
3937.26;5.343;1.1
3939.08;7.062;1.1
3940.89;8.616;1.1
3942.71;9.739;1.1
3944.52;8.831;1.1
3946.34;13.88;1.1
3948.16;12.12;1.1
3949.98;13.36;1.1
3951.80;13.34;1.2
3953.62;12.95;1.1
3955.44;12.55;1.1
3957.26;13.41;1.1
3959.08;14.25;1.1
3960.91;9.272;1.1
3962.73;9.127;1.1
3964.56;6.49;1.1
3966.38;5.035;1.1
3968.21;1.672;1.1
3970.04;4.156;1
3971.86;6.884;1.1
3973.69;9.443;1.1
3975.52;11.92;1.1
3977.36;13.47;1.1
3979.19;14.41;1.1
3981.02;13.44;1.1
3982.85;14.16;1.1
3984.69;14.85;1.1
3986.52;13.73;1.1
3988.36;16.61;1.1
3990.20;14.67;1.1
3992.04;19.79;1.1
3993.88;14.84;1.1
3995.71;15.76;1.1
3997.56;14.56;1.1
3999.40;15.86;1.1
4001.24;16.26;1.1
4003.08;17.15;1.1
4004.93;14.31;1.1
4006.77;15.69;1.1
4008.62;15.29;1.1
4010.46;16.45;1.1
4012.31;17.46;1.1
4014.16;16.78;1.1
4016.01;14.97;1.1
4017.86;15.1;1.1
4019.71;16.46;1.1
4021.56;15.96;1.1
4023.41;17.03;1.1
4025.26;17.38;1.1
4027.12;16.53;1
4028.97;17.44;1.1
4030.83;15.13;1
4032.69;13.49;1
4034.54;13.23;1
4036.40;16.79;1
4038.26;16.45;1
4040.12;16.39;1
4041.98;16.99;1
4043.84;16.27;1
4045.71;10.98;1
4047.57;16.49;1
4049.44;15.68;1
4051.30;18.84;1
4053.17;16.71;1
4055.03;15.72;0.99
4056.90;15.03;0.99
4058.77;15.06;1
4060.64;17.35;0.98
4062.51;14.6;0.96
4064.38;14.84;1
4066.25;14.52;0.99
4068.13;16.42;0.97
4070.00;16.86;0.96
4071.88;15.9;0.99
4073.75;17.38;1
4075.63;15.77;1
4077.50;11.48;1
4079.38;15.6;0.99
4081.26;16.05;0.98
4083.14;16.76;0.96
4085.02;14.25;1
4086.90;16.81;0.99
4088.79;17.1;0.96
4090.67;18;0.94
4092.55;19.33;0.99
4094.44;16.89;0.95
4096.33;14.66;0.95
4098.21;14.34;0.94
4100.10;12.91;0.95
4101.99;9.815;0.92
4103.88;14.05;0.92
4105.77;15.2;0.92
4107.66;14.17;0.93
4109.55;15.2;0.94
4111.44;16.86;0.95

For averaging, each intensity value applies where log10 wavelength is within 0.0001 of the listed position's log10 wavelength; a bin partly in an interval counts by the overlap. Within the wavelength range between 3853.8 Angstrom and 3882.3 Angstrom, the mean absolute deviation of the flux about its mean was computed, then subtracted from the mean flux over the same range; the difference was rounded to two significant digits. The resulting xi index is 12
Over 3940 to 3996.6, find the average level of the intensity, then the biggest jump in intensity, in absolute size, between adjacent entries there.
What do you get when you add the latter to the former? 16.8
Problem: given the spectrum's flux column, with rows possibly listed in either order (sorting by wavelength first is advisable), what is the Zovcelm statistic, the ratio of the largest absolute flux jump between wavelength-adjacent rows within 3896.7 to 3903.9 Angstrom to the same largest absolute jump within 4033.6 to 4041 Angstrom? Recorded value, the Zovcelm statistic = 1.08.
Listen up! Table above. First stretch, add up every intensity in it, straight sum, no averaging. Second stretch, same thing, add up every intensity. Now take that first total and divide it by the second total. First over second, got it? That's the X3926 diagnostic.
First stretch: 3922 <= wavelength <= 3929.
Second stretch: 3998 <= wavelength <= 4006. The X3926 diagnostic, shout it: 0.55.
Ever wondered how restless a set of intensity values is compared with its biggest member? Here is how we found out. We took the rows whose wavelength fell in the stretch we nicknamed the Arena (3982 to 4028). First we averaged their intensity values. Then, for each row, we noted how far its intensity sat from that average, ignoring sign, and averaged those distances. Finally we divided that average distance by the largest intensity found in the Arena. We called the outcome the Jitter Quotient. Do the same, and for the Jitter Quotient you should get 0.053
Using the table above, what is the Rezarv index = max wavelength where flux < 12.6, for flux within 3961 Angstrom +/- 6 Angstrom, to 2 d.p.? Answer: 3966.38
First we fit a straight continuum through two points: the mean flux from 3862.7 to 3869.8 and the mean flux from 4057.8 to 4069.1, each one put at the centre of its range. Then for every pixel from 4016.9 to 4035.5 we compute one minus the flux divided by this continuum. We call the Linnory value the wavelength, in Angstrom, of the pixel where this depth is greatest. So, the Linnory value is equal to 4034.54 Angstrom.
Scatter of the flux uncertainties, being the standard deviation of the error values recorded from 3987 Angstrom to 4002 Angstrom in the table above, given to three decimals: 0.000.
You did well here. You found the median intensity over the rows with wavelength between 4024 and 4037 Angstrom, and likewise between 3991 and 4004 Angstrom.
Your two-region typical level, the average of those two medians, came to 16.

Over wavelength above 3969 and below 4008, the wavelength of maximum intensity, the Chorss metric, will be 3992.04 Angstrom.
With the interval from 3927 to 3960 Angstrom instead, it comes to 3959.08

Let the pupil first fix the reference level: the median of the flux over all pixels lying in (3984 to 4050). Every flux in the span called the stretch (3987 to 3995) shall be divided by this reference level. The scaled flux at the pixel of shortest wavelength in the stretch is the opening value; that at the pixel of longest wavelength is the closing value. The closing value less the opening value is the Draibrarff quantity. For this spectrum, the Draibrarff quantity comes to -0.11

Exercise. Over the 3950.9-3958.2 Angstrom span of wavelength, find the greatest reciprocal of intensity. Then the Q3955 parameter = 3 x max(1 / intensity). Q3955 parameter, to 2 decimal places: 0.24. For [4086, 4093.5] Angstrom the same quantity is 0.18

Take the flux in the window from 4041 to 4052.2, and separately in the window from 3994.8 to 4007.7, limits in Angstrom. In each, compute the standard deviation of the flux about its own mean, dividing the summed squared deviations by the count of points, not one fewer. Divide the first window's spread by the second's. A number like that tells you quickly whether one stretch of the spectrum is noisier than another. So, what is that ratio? 2.7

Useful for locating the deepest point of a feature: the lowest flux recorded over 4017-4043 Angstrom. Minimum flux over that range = 13.23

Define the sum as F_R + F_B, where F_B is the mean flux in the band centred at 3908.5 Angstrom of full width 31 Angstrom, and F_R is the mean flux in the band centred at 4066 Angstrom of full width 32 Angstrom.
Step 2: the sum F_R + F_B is 28.0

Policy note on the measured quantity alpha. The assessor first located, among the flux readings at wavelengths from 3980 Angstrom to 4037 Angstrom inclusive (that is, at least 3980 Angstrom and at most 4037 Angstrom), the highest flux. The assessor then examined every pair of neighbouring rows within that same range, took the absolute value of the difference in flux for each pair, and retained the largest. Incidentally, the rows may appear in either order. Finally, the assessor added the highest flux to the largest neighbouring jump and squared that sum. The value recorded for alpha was 621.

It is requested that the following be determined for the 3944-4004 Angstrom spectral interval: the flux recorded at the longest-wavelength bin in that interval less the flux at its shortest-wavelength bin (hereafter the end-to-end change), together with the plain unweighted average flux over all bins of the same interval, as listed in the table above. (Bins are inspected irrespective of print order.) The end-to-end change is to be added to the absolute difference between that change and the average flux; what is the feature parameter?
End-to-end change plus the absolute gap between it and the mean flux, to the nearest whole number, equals 12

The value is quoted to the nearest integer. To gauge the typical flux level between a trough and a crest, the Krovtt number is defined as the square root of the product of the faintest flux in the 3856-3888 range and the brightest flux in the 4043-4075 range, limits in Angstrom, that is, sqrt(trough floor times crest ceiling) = 13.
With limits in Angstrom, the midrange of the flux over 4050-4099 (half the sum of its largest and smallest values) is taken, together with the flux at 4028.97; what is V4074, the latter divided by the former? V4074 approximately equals 1.1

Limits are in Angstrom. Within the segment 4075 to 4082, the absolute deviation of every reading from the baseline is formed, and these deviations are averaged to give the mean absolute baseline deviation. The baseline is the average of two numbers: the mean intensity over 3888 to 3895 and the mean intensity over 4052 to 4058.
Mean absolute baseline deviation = 2.1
